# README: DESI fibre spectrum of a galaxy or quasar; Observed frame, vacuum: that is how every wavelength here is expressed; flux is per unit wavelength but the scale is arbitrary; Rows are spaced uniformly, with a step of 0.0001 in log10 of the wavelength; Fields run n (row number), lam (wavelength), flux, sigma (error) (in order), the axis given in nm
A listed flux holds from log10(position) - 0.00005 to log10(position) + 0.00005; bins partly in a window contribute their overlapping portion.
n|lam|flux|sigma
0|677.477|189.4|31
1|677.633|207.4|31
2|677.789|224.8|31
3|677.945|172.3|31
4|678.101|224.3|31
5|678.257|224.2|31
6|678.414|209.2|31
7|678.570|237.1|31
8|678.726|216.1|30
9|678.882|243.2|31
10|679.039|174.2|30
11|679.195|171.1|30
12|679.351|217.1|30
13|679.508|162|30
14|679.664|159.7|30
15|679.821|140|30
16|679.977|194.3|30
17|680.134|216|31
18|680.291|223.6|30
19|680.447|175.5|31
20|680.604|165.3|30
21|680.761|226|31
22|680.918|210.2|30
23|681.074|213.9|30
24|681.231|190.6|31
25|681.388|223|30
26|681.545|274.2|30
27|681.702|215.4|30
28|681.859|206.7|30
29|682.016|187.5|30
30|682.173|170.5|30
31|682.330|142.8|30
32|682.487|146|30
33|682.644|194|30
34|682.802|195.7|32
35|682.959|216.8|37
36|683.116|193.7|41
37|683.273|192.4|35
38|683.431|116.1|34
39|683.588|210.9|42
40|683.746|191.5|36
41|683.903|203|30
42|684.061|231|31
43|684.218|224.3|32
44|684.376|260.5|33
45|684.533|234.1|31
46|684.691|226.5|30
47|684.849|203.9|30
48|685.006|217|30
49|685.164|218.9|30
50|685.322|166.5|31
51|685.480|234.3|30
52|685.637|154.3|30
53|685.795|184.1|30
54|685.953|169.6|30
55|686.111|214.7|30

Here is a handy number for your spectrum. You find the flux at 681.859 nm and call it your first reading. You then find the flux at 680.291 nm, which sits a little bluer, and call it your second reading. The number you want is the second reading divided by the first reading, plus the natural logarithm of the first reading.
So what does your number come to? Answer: 6.41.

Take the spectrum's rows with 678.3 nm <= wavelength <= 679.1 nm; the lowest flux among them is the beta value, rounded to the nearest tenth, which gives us 174.2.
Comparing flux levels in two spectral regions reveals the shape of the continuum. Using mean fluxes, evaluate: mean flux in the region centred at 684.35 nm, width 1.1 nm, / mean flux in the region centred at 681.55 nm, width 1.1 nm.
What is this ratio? 1.05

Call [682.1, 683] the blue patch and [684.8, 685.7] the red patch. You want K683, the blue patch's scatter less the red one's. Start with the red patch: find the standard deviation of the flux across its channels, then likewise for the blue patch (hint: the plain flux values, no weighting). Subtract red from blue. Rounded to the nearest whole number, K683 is -2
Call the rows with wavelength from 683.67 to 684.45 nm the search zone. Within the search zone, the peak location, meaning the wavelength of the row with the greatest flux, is 684.376 nm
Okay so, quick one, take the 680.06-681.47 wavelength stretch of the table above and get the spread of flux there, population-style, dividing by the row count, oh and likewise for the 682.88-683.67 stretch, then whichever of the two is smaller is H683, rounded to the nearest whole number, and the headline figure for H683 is 21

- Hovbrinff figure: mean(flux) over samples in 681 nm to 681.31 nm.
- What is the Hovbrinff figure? 202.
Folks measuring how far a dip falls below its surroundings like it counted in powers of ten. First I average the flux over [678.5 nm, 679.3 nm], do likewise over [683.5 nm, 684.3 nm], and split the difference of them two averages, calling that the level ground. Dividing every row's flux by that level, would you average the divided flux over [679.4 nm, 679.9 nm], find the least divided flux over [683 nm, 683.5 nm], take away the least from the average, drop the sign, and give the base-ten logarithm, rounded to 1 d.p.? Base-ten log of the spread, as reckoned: -0.7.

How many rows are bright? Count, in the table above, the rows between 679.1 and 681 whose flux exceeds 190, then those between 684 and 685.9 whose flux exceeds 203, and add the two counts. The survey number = 15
